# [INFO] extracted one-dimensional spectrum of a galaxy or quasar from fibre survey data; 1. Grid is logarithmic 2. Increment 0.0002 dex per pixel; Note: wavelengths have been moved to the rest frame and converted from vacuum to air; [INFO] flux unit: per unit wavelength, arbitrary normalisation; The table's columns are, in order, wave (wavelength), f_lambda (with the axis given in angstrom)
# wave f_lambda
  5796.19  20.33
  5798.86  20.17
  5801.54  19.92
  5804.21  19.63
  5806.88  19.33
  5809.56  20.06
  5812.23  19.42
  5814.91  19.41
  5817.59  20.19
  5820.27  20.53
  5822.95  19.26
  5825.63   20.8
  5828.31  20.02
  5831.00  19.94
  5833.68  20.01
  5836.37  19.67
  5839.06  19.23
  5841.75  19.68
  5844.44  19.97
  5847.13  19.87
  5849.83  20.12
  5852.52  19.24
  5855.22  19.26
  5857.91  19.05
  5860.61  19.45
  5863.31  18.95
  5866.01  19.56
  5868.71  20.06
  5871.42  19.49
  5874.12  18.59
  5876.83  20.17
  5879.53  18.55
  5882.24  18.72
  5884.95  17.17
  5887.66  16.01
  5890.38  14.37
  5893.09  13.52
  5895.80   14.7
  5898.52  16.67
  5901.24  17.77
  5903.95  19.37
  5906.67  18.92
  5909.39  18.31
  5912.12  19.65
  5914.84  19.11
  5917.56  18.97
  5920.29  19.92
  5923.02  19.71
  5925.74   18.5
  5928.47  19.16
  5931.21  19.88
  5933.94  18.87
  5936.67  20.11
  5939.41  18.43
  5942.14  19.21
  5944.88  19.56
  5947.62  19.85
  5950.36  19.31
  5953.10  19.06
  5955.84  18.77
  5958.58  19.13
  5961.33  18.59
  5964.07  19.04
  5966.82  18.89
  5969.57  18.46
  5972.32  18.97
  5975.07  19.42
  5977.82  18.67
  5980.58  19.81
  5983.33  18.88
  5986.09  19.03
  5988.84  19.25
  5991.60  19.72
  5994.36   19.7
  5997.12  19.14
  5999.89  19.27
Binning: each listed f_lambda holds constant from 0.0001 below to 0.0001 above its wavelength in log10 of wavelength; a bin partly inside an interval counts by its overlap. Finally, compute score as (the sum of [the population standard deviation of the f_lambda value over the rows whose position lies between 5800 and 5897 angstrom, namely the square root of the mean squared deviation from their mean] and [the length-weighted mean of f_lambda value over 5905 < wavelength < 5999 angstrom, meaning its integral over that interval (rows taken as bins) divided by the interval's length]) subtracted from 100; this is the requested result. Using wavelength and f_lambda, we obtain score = 79.1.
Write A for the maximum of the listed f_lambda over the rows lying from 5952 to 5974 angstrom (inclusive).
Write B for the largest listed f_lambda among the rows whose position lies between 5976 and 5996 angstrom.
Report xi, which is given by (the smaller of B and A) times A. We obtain 366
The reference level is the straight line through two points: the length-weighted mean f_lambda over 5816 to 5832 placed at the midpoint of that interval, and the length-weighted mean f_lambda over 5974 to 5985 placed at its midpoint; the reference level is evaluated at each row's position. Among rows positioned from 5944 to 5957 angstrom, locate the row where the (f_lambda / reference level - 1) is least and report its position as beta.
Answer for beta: 5955.84 angstrom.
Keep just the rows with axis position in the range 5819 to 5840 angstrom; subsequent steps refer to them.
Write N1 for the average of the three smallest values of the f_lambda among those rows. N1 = 19.4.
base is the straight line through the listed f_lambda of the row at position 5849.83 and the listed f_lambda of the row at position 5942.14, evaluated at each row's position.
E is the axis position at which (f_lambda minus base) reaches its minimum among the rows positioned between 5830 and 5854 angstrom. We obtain 5839.06 angstrom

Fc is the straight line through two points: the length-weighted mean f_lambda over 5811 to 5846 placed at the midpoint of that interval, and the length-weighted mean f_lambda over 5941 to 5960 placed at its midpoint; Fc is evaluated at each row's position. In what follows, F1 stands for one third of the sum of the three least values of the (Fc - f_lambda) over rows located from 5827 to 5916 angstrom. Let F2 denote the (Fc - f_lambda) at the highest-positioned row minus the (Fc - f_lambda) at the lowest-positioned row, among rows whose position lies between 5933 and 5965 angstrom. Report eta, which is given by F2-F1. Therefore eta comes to 0.1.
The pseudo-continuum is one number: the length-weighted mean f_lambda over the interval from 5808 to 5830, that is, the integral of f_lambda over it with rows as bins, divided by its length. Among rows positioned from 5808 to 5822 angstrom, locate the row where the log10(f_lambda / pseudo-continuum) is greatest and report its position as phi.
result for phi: 5820.27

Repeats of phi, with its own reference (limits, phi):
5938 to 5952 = 5947.62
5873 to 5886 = 5876.83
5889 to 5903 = 5901.24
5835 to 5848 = 5844.44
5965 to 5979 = 5975.07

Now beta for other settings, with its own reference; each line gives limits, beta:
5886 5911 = 5893.09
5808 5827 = 5822.95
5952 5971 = 5969.57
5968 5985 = 5969.57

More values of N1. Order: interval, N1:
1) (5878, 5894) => 14.6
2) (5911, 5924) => 19.2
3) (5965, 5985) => 18.7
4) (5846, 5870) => 19.1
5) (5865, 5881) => 18.9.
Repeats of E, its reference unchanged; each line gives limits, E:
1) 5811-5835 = 5822.95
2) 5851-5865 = 5863.31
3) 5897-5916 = 5898.52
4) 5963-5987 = 5969.57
